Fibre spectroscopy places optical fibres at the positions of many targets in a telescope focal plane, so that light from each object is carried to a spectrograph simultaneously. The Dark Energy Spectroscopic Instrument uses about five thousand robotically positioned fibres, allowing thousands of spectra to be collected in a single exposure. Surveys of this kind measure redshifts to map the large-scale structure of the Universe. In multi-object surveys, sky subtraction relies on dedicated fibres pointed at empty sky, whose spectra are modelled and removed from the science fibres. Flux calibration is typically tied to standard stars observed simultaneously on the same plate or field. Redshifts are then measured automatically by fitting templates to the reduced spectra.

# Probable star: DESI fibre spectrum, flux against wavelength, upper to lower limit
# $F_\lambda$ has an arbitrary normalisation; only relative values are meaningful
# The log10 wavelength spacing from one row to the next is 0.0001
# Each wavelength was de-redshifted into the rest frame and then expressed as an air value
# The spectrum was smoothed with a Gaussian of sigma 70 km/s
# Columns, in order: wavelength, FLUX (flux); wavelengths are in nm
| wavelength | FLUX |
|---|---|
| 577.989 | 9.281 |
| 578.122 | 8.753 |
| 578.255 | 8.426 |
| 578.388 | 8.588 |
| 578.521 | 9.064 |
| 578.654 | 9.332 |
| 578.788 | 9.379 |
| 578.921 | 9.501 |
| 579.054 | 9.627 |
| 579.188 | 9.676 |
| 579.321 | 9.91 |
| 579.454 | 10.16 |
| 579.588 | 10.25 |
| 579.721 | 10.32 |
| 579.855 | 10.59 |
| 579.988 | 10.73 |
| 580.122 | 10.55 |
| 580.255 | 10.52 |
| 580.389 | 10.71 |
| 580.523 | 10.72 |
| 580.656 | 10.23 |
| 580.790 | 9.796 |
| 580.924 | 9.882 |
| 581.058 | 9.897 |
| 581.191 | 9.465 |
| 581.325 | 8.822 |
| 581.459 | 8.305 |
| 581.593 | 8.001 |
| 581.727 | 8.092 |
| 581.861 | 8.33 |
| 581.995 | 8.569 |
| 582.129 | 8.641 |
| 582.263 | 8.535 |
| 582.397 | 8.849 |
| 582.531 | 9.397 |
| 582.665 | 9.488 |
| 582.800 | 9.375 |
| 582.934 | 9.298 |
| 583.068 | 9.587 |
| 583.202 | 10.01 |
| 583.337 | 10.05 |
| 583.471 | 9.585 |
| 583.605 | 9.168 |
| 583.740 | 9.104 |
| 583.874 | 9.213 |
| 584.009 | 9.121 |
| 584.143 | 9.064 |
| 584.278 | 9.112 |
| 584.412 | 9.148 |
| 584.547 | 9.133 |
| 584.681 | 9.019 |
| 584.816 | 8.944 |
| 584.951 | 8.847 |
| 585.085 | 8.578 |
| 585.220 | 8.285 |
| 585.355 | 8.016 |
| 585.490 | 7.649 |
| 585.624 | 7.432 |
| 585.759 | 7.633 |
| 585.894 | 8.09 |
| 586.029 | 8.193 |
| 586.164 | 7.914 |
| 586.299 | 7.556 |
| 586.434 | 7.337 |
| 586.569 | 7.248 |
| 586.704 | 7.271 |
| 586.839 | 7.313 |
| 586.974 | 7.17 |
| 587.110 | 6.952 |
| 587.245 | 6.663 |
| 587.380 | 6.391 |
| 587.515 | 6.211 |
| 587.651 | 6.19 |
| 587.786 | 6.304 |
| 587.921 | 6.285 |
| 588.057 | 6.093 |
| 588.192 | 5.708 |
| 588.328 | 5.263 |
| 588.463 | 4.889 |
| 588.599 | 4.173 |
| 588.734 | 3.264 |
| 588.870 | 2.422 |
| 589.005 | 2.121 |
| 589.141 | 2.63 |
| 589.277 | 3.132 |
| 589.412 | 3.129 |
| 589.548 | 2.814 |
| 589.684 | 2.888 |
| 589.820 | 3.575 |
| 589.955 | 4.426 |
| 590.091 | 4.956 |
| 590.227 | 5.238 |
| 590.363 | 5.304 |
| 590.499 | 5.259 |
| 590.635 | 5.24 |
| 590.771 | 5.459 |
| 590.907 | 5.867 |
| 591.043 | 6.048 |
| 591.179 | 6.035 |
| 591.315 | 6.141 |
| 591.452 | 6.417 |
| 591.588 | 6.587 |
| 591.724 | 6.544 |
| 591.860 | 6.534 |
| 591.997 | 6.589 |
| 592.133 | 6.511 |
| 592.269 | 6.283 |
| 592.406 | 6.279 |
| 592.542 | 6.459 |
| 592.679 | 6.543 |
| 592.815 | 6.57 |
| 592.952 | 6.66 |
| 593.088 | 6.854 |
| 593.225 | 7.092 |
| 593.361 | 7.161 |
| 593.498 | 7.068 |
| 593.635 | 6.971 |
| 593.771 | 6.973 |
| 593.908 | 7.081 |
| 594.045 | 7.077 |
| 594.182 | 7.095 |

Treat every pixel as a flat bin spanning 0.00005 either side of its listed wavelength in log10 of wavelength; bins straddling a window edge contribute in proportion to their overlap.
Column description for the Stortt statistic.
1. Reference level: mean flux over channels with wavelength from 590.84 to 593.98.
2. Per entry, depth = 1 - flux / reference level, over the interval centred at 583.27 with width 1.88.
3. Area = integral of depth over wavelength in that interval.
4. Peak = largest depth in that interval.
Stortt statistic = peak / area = 0.43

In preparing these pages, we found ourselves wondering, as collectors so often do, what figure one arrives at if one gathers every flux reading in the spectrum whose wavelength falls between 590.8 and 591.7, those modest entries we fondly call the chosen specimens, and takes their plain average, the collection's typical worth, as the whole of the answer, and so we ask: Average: 6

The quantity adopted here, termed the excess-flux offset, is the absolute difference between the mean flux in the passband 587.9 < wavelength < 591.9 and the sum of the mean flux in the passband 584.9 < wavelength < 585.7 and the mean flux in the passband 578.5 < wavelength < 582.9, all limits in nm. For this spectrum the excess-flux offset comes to 12.9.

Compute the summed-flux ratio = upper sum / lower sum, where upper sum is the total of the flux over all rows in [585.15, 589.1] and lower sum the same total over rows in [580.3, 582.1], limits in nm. 1.5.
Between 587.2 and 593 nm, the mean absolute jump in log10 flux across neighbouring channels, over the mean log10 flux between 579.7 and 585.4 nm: 0.029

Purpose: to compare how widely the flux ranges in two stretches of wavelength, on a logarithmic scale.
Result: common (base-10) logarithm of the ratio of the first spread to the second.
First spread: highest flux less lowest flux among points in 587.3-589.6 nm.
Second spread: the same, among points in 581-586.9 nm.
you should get 0.18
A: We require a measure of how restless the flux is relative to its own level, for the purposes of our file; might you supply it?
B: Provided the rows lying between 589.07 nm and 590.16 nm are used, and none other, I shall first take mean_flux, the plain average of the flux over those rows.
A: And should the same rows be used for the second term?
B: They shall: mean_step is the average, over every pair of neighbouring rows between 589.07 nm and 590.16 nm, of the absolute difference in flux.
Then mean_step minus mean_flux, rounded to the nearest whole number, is -3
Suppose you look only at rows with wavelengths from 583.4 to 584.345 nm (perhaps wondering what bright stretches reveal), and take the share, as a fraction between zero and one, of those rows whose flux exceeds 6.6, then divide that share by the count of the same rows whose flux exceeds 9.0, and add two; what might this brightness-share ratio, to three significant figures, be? 2.14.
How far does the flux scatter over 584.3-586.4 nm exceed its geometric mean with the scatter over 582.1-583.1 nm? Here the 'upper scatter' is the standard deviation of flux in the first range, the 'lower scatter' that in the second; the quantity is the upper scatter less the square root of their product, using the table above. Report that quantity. 0.11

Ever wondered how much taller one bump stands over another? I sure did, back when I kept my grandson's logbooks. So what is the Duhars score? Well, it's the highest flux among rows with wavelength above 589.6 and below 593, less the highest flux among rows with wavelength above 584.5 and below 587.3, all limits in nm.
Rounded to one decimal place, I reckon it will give -2.5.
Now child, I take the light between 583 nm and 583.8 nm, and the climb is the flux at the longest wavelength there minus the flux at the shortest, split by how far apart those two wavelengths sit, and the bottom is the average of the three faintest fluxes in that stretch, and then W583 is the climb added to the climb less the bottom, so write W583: -11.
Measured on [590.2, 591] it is -3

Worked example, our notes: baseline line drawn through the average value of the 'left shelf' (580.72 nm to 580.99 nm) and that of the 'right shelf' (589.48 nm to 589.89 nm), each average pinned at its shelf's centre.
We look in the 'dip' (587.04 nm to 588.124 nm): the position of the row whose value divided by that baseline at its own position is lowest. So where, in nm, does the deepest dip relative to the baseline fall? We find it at 587.515 nm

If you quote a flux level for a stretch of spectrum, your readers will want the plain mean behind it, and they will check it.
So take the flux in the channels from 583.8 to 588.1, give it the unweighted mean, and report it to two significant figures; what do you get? 7.8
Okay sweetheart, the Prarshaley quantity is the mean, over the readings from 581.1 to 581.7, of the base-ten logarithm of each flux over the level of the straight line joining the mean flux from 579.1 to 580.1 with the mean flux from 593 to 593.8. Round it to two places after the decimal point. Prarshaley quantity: -0.06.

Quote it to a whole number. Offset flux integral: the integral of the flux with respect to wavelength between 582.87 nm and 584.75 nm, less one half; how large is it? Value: 17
